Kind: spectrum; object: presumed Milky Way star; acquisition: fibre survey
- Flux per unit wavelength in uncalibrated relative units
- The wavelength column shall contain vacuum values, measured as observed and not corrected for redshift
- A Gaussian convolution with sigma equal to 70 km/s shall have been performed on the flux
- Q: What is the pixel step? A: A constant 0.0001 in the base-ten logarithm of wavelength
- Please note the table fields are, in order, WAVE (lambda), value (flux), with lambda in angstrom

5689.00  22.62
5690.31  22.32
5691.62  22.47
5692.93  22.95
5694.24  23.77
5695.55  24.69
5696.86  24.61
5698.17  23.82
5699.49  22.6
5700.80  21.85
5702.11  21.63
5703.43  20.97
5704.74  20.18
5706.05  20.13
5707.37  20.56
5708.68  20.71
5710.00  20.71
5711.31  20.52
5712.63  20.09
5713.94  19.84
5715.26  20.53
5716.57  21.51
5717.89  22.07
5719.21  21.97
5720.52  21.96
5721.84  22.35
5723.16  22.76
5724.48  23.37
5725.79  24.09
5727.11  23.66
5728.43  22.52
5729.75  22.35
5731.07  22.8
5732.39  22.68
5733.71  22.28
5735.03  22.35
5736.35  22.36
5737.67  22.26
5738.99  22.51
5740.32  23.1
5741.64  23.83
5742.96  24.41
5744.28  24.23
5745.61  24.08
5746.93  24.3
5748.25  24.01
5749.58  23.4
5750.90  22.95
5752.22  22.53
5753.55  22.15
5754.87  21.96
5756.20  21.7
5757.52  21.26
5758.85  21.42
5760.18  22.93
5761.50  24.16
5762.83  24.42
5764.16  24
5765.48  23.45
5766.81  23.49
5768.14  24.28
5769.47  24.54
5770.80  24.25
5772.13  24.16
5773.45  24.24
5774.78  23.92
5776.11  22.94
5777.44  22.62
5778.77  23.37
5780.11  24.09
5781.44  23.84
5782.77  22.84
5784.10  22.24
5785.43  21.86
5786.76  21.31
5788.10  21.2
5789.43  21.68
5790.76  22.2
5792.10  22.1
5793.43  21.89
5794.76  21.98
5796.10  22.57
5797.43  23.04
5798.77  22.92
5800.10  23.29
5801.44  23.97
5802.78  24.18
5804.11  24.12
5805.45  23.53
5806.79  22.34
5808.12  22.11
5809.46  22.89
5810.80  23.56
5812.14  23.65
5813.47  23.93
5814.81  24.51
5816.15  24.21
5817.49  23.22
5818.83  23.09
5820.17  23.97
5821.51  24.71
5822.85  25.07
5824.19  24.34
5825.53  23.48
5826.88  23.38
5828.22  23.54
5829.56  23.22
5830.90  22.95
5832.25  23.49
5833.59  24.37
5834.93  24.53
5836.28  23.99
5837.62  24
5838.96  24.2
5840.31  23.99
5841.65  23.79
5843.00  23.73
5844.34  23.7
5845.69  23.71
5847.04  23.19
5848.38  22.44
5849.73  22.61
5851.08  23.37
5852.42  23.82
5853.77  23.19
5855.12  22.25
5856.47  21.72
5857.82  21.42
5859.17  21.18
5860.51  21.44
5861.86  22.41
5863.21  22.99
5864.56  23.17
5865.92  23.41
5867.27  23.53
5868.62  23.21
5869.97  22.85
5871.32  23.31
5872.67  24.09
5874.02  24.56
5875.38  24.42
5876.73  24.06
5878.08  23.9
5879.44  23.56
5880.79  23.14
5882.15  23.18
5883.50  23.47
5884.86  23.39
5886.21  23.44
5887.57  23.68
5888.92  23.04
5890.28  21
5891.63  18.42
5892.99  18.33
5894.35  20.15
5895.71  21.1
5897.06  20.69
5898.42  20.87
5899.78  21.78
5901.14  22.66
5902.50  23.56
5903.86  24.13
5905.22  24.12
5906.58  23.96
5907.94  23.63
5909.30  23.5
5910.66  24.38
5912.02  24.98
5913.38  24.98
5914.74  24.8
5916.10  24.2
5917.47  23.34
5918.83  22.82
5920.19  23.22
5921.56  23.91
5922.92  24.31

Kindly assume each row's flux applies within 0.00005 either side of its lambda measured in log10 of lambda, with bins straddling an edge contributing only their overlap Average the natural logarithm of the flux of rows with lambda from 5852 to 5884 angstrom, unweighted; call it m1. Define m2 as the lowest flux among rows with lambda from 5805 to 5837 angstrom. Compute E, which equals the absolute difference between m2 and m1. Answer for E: 19.0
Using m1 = 3.14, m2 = 22.11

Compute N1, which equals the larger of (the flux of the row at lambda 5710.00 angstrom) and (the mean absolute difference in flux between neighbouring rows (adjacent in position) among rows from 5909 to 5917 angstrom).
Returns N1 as 20.7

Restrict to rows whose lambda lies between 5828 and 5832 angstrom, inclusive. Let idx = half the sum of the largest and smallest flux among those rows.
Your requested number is 23.2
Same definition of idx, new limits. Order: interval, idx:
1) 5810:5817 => 24.0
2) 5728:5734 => 22.5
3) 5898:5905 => 22.5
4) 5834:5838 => 24.3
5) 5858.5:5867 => 22.3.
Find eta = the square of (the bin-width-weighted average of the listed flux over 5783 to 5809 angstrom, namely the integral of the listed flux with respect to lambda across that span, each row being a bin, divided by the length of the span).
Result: 509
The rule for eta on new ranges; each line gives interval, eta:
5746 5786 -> 541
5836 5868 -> 531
